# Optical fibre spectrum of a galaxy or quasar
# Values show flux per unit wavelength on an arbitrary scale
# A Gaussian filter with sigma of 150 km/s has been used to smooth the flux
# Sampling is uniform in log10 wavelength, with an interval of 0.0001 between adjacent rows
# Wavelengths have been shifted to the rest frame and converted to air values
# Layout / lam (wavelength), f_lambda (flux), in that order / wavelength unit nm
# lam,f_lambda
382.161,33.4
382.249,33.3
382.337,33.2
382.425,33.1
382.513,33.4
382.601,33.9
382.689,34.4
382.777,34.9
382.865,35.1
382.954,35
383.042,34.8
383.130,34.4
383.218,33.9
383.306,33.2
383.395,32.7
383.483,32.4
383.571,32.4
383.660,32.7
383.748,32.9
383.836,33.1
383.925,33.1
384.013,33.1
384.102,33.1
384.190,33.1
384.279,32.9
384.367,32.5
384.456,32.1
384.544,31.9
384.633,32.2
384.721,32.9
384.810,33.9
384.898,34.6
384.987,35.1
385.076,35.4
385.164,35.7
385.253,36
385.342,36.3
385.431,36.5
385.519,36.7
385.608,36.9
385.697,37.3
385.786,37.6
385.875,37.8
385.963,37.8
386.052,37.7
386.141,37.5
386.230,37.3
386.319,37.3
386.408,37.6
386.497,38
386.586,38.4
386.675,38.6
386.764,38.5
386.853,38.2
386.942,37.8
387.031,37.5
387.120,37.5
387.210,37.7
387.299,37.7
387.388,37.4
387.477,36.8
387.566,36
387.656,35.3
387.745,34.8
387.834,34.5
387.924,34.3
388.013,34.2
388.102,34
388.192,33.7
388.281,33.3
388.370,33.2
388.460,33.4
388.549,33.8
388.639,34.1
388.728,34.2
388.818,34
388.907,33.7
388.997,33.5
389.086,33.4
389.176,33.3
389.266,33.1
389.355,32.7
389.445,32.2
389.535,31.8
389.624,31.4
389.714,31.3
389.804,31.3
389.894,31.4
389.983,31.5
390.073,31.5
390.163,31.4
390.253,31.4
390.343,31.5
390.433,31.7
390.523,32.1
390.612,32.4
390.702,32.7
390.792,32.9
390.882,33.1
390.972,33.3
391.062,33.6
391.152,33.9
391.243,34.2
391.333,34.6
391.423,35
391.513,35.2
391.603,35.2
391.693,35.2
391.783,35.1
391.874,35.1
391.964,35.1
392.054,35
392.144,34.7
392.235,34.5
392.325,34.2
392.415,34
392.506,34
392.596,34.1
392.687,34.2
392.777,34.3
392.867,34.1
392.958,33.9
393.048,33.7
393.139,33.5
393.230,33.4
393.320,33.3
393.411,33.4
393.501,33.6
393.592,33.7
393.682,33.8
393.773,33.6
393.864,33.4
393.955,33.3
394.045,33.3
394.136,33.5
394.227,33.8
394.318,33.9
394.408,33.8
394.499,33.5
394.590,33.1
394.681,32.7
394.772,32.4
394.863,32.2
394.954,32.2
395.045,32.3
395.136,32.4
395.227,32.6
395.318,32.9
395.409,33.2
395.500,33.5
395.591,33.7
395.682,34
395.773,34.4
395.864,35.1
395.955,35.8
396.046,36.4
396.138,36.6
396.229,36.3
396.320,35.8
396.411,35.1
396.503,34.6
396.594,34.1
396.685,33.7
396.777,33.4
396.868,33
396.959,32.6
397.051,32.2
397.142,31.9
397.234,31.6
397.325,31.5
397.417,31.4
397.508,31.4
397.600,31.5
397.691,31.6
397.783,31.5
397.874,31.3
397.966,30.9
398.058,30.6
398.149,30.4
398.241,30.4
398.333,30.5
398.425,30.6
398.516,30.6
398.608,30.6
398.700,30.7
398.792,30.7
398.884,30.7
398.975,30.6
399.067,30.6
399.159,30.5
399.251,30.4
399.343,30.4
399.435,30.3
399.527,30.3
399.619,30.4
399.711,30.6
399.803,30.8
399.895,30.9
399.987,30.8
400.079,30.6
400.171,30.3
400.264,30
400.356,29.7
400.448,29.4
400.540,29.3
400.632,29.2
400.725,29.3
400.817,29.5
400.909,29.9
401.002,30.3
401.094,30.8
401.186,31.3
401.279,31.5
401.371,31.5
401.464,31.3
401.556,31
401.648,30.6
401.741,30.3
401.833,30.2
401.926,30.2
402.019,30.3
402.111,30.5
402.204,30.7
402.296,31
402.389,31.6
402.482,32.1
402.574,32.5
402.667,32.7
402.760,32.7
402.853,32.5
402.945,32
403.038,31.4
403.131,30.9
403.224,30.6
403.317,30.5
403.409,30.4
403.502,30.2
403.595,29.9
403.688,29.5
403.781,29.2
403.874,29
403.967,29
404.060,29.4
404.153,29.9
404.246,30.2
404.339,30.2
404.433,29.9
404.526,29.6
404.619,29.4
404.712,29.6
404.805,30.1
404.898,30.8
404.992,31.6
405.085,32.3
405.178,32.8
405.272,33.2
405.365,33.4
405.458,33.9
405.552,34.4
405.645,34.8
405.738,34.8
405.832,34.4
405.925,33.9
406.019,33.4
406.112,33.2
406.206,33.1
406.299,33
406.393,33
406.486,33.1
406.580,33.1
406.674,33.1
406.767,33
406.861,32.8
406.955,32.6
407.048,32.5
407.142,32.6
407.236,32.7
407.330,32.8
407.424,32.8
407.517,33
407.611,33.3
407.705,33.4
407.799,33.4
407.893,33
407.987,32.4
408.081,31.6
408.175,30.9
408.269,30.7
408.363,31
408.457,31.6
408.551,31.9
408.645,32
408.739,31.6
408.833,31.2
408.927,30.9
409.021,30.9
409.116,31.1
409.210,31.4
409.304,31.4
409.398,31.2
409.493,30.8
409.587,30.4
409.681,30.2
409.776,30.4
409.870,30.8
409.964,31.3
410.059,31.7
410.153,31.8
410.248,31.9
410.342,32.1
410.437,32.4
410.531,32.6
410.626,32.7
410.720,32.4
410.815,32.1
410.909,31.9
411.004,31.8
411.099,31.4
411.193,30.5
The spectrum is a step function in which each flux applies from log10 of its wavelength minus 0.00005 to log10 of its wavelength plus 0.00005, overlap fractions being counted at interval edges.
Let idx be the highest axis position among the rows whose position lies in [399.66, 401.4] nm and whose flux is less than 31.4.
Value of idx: 401.186 nm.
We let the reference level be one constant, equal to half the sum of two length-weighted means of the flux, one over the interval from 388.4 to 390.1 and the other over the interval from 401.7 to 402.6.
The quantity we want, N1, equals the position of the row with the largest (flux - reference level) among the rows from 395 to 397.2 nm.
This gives 396.138 nm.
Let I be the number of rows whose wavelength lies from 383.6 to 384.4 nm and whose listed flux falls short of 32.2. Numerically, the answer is 0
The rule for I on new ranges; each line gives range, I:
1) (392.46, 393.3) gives 0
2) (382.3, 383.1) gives 0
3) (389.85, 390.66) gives 8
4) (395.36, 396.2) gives 0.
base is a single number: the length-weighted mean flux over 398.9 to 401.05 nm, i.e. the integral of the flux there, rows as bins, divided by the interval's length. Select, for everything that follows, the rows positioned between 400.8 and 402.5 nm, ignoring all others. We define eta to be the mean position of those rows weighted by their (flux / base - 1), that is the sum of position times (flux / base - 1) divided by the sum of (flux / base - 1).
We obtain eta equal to 401.87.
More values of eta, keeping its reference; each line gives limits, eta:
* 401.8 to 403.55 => 402.71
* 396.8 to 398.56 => 397.40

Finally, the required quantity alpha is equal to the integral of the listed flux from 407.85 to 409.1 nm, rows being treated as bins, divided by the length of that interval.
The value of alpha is 31.5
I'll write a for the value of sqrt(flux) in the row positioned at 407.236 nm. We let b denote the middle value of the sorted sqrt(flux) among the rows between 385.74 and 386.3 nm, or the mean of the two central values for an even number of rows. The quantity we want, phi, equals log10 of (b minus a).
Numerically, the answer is -0.38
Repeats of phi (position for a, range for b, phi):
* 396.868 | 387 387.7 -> -0.43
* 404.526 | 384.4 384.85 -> -0.63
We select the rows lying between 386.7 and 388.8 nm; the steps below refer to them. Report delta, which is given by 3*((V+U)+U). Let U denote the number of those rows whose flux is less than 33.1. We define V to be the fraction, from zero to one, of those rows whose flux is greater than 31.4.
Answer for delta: 3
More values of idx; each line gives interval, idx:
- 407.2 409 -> 408.927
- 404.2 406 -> 404.898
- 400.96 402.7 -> 402.296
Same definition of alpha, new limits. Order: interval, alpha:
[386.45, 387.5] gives 37.9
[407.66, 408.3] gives 32.2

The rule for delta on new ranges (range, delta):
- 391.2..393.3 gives 3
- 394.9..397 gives 45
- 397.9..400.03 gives 138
